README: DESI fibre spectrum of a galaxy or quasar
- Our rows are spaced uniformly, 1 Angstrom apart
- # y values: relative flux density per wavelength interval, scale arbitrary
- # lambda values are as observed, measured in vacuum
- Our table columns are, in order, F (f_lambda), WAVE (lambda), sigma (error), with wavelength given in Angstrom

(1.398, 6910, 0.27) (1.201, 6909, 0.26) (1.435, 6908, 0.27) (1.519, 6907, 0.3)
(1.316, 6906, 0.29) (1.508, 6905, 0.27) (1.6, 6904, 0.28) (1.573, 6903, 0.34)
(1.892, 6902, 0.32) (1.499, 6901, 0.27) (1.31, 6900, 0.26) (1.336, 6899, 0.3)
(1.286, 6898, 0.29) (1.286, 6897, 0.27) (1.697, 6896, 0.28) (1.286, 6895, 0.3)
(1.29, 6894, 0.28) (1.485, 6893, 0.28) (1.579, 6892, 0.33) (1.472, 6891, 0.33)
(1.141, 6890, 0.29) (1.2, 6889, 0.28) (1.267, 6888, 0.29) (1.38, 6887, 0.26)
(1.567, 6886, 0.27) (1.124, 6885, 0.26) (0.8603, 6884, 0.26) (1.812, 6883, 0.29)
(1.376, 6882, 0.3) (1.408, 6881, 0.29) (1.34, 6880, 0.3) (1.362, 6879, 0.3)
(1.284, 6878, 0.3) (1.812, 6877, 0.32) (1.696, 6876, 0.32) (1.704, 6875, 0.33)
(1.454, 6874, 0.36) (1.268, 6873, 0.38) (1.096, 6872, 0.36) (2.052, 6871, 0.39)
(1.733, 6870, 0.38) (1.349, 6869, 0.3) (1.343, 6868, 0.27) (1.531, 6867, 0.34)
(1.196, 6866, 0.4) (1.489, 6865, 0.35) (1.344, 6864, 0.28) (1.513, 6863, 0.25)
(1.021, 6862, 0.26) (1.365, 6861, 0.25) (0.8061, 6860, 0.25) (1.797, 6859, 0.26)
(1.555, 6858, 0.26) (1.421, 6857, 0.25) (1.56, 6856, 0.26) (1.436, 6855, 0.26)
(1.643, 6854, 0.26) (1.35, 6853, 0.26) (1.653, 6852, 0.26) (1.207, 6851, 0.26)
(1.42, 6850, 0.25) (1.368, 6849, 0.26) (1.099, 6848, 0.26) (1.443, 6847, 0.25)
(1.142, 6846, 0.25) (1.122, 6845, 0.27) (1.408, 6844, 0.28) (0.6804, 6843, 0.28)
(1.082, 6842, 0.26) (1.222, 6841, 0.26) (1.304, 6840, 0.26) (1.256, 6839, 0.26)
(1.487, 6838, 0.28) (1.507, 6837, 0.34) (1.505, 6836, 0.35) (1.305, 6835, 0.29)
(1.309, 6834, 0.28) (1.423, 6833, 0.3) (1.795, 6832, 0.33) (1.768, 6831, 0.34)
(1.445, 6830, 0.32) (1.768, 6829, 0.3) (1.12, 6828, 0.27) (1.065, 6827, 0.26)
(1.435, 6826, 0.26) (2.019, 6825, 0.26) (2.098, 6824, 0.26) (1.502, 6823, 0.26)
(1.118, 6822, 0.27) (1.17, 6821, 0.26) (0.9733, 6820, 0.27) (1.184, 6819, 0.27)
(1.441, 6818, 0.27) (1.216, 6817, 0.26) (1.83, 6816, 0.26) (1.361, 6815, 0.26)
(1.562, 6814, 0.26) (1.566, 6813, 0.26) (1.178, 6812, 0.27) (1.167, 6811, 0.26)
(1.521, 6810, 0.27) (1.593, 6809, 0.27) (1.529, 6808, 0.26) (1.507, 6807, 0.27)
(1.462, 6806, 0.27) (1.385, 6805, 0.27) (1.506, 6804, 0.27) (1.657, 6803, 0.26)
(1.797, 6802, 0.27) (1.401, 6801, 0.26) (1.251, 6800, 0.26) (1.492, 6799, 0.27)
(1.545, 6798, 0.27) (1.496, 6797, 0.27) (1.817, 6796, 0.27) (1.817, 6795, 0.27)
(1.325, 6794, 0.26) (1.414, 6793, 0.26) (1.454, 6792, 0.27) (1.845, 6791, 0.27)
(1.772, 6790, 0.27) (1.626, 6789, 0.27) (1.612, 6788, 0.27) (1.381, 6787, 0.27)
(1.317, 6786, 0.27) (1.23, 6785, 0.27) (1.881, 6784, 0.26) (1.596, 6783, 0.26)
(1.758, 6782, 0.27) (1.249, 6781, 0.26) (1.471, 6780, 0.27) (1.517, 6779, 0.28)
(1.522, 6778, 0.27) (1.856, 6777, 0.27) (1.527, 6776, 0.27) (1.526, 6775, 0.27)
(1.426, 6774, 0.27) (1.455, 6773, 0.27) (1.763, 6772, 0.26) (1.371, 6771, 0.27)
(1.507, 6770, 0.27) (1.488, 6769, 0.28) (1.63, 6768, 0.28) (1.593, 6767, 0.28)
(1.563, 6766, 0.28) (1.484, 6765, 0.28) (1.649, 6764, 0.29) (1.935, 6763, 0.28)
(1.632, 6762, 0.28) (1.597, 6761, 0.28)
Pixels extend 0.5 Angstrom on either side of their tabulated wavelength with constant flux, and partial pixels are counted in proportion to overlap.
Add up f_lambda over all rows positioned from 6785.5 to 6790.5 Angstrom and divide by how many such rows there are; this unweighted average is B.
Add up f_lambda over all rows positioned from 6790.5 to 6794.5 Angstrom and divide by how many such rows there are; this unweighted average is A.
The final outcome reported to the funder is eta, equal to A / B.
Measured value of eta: 0.98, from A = 1.51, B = 1.54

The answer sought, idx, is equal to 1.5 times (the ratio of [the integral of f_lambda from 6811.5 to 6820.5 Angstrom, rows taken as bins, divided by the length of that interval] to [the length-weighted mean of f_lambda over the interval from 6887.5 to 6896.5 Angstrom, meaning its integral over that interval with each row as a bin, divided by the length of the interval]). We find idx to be 1.49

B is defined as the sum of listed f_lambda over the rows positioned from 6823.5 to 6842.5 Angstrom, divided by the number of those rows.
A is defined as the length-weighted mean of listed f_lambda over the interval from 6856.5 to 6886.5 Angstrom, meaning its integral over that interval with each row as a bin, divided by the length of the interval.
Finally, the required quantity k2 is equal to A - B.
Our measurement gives -0.046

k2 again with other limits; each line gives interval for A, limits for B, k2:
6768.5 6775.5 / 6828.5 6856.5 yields 0.123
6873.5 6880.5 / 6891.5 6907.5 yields 0.055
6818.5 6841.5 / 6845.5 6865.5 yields 0.044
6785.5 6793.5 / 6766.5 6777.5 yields -0.006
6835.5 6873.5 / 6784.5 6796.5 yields -0.188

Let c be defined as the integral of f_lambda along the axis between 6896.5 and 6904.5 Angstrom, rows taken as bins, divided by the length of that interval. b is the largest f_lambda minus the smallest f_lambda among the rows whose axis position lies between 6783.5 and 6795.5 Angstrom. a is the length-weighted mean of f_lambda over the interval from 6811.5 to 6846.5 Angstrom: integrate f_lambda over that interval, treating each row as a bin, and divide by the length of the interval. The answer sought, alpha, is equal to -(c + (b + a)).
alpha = -3.51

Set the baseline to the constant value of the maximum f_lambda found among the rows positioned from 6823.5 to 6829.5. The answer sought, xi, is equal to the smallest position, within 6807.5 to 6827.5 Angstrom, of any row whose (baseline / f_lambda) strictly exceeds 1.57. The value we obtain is 6811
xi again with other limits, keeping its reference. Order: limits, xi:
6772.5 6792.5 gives 6781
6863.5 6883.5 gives 6866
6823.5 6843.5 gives 6827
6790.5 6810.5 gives 6794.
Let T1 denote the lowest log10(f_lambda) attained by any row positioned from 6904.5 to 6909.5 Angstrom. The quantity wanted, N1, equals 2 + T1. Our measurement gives 2.08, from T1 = 0.08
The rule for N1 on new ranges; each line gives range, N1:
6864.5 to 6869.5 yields 2.08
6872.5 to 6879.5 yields 2.10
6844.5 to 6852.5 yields 2.04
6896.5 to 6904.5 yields 2.11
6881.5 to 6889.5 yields 1.93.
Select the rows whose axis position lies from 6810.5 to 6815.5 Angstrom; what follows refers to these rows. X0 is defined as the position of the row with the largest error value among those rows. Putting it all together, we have 6812 Angstrom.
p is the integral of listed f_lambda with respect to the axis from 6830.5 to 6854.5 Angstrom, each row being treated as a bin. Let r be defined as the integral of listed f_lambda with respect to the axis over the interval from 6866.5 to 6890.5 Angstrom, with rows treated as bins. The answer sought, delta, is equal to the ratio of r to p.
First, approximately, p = 32.5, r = 34.2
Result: 1.05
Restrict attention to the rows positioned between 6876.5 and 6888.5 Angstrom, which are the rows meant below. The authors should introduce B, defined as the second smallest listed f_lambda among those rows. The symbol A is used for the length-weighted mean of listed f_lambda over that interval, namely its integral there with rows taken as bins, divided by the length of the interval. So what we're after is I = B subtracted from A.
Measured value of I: 0.26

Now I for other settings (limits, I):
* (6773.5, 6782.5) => 0.11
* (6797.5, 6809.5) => 0.13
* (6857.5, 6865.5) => 0.34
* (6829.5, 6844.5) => 0.28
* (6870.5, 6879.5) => 0.26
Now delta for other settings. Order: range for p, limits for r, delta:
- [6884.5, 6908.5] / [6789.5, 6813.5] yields 1.07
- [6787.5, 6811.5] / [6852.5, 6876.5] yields 0.94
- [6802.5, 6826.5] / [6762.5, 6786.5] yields 1.07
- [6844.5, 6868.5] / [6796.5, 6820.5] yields 1.05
